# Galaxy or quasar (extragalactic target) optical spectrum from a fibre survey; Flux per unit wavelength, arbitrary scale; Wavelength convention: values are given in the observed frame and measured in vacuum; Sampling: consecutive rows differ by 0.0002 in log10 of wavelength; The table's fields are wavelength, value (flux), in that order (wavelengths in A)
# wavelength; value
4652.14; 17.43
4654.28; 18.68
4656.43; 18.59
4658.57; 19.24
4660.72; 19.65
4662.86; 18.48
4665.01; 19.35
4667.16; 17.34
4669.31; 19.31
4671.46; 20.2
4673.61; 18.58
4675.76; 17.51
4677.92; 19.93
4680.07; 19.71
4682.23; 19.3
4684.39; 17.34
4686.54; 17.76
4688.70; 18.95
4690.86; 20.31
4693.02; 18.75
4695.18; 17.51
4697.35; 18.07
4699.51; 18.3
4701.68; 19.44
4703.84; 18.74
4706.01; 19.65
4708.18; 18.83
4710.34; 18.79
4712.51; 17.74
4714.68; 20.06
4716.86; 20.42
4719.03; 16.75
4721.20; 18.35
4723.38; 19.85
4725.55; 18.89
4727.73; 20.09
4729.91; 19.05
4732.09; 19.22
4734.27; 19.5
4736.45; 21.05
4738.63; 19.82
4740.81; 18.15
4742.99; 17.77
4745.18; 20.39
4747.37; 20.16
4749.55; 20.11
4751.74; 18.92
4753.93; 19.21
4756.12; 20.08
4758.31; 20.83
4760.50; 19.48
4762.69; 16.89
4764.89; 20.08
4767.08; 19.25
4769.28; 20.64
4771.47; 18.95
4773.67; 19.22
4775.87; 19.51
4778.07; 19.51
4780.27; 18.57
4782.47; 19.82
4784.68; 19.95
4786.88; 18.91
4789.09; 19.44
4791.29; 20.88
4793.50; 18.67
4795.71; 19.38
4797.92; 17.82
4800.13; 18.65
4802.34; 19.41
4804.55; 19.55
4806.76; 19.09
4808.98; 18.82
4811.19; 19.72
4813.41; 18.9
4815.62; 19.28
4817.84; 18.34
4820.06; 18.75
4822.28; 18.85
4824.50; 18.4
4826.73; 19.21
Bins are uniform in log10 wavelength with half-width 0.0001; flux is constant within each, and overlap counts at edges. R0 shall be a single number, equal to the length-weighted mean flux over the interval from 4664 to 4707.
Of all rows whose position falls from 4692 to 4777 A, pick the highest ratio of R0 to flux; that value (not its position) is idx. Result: 1.12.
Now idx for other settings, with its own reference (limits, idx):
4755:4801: 1.11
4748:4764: 1.11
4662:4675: 1.08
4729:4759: 1.06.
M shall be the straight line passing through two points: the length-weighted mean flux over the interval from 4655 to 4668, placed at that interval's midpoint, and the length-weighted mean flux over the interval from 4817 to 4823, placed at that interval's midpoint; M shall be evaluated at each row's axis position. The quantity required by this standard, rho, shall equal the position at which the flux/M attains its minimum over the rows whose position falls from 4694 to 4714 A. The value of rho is 4695.18 A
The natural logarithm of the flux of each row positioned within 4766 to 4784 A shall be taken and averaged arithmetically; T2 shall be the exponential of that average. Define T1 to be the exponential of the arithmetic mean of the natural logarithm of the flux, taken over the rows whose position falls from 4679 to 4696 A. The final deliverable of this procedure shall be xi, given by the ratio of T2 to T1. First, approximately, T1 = 18.7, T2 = 19.4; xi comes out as 1.04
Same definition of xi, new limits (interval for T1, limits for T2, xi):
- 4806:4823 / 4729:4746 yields 1.02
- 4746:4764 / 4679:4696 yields 0.96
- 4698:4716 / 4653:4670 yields 0.99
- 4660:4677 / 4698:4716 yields 1.01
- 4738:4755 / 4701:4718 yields 0.99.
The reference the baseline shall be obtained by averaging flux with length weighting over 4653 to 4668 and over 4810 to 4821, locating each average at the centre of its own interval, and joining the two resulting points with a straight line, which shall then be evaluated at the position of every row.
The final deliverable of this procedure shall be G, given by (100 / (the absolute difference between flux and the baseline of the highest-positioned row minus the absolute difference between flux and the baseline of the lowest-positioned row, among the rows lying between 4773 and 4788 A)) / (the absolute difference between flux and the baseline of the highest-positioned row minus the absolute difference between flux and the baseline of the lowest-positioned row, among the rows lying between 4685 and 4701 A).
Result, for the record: 873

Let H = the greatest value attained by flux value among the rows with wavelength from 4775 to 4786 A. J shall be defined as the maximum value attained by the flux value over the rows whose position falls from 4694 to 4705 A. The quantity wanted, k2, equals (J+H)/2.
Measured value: 19.7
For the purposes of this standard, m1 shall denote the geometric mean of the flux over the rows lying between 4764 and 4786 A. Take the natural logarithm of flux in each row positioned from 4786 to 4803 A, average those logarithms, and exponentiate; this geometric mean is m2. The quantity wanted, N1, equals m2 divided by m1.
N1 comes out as 0.98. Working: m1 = 19.5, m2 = 19.1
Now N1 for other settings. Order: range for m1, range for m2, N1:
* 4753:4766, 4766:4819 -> 0.99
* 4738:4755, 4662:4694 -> 0.98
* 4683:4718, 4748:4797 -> 1.04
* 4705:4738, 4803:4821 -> 0.99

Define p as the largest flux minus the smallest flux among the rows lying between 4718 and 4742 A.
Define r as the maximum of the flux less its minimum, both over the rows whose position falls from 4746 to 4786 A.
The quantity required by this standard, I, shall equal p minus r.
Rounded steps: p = 4.3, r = 3.94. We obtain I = 0.4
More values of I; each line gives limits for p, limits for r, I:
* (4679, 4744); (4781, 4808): 1.2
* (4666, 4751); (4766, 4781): 2.2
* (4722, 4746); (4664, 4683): 0.4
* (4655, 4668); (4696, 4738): -2.0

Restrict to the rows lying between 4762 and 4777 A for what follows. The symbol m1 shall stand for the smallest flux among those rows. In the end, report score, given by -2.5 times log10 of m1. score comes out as -3.07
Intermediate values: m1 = 16.89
